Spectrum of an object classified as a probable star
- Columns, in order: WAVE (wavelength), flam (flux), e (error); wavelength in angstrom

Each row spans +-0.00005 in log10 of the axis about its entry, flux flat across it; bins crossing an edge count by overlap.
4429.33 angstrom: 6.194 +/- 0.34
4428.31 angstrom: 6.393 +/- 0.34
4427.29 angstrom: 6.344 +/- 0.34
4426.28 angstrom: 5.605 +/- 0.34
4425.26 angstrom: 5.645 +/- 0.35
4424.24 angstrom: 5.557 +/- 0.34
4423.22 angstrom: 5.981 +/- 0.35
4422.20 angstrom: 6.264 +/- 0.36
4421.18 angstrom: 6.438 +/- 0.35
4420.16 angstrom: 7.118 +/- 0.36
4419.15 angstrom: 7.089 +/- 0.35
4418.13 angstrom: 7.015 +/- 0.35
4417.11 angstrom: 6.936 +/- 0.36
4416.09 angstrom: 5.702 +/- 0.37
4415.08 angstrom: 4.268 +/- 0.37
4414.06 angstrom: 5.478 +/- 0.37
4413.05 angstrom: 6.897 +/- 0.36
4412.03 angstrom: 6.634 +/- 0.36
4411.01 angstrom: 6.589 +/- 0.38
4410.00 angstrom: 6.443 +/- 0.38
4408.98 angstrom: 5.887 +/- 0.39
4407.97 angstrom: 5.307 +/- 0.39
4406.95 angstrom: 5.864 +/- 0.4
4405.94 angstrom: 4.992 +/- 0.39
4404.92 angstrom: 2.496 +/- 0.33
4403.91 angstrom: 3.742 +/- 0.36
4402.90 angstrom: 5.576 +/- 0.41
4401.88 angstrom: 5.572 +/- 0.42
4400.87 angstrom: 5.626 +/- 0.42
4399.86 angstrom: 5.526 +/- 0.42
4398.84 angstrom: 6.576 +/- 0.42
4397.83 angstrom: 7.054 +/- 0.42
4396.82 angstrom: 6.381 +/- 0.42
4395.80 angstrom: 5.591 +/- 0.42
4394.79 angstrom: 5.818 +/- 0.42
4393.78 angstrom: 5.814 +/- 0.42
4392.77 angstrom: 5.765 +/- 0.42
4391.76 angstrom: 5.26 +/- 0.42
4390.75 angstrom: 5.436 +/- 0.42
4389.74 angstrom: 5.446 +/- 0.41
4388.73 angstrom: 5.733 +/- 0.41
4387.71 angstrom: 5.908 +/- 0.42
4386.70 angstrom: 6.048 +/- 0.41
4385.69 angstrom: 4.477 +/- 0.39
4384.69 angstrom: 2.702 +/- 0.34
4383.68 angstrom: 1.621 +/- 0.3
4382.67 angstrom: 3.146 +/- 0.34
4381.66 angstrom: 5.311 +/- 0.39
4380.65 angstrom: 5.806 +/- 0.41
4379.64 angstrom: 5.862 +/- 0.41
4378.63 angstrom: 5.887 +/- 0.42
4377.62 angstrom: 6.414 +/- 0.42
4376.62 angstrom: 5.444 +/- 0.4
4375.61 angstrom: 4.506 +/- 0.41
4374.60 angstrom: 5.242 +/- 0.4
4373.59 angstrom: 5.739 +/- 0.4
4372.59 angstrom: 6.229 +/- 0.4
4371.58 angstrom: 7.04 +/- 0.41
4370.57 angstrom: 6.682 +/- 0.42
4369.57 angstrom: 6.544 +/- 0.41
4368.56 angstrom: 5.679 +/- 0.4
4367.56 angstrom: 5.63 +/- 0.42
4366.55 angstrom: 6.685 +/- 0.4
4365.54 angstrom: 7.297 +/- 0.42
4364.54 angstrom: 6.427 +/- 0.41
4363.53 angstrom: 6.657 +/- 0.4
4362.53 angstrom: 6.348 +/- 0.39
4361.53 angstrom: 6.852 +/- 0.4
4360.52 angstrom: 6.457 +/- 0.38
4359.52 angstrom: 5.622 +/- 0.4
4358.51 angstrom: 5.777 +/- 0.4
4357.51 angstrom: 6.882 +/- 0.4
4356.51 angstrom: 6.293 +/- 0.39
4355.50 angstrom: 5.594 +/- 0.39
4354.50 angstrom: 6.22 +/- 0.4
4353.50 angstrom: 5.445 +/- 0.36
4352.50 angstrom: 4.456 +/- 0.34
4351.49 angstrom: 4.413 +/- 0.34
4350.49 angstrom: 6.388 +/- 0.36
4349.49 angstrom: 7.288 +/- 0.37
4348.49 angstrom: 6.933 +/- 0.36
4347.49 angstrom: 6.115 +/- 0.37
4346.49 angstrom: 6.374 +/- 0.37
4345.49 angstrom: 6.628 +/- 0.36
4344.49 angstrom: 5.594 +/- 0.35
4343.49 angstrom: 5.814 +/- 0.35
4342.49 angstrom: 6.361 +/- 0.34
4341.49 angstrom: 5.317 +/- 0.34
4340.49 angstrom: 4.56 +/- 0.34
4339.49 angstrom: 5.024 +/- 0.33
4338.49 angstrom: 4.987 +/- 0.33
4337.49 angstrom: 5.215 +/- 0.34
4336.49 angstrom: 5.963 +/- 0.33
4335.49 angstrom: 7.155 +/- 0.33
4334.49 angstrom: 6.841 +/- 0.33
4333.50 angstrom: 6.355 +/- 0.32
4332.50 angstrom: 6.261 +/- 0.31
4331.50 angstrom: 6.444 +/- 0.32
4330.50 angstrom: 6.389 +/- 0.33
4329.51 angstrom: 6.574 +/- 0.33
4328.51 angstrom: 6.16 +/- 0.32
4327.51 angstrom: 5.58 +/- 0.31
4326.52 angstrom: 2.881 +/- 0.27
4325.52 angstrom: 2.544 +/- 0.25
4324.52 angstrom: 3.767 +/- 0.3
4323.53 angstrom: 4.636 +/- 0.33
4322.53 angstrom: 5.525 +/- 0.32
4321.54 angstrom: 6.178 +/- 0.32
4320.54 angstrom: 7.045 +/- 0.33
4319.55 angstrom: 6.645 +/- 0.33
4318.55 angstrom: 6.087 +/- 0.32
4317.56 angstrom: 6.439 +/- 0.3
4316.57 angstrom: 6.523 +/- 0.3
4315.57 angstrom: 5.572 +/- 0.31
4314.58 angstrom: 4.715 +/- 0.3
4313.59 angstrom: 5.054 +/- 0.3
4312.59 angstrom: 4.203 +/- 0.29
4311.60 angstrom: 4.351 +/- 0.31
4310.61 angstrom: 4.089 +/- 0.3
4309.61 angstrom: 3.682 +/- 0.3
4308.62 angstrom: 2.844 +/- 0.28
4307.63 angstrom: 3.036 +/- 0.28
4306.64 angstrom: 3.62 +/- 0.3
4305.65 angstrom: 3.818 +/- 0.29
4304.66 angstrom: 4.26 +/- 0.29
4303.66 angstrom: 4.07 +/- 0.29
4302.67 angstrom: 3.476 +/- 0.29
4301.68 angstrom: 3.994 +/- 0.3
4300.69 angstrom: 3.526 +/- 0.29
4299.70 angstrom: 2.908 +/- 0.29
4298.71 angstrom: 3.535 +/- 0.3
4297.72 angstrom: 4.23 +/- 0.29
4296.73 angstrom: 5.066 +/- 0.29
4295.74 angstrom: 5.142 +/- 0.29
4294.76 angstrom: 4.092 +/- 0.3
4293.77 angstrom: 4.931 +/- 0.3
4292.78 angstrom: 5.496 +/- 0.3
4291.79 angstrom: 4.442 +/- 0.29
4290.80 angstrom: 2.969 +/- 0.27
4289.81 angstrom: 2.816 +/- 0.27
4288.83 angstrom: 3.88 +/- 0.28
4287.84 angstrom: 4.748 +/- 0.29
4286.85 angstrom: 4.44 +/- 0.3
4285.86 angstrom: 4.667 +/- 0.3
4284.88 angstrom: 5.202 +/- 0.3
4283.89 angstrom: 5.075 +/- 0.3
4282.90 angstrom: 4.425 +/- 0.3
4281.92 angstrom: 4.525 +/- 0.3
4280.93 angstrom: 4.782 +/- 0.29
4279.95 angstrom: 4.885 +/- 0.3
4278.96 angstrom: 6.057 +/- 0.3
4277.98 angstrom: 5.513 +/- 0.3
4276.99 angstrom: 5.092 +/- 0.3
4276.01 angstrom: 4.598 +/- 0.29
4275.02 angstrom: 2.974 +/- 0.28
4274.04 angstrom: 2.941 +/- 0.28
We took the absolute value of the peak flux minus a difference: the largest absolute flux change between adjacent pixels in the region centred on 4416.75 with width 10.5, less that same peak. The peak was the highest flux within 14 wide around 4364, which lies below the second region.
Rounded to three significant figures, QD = 13.2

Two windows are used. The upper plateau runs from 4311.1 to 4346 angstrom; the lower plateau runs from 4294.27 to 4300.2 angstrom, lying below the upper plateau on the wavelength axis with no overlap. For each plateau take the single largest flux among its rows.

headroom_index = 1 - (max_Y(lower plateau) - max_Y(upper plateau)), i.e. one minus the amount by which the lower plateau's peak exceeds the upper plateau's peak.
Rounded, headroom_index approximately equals 3.0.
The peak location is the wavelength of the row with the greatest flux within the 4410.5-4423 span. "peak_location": 4420.16 angstrom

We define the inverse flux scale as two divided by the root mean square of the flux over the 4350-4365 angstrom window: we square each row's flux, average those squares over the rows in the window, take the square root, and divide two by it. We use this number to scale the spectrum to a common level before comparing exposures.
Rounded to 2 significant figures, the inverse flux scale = 0.33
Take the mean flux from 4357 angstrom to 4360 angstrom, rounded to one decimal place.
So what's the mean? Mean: 6.1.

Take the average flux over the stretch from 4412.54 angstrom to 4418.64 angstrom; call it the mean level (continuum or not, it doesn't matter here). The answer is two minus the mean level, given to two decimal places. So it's -4.05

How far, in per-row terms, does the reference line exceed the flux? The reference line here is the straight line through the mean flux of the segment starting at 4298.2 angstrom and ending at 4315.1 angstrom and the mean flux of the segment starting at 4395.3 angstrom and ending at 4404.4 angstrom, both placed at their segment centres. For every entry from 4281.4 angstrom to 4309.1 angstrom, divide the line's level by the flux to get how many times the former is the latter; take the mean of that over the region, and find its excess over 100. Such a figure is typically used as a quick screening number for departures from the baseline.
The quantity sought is -99.1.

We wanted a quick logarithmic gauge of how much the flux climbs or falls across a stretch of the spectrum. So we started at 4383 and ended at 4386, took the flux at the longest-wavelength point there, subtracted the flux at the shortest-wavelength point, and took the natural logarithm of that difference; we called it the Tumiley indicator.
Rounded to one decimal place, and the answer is 1.0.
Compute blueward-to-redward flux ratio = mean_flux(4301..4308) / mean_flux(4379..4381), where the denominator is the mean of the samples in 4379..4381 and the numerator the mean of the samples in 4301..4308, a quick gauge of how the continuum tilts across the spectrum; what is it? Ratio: 0.64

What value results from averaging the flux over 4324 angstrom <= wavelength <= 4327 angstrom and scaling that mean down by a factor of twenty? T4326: 0.15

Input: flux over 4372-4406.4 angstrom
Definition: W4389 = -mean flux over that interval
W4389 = -5.3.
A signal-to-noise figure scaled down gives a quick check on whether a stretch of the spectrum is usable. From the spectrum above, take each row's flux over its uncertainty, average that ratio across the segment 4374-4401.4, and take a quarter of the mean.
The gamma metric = 3.3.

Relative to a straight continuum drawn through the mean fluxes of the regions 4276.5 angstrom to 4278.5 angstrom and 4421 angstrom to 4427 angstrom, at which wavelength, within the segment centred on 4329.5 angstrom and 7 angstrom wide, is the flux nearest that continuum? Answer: 4327.51 angstrom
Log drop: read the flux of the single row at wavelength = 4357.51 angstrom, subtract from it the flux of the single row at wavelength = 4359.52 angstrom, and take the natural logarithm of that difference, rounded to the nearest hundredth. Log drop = 0.23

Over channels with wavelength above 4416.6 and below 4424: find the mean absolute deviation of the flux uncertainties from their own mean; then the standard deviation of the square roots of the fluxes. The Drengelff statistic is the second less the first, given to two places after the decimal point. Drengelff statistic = 0.08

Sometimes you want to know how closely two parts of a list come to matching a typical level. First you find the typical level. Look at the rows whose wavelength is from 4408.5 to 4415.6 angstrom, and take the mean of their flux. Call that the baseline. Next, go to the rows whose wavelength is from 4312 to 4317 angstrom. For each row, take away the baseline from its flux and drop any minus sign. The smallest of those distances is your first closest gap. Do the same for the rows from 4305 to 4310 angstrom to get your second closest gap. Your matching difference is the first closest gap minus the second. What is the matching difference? -1.8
